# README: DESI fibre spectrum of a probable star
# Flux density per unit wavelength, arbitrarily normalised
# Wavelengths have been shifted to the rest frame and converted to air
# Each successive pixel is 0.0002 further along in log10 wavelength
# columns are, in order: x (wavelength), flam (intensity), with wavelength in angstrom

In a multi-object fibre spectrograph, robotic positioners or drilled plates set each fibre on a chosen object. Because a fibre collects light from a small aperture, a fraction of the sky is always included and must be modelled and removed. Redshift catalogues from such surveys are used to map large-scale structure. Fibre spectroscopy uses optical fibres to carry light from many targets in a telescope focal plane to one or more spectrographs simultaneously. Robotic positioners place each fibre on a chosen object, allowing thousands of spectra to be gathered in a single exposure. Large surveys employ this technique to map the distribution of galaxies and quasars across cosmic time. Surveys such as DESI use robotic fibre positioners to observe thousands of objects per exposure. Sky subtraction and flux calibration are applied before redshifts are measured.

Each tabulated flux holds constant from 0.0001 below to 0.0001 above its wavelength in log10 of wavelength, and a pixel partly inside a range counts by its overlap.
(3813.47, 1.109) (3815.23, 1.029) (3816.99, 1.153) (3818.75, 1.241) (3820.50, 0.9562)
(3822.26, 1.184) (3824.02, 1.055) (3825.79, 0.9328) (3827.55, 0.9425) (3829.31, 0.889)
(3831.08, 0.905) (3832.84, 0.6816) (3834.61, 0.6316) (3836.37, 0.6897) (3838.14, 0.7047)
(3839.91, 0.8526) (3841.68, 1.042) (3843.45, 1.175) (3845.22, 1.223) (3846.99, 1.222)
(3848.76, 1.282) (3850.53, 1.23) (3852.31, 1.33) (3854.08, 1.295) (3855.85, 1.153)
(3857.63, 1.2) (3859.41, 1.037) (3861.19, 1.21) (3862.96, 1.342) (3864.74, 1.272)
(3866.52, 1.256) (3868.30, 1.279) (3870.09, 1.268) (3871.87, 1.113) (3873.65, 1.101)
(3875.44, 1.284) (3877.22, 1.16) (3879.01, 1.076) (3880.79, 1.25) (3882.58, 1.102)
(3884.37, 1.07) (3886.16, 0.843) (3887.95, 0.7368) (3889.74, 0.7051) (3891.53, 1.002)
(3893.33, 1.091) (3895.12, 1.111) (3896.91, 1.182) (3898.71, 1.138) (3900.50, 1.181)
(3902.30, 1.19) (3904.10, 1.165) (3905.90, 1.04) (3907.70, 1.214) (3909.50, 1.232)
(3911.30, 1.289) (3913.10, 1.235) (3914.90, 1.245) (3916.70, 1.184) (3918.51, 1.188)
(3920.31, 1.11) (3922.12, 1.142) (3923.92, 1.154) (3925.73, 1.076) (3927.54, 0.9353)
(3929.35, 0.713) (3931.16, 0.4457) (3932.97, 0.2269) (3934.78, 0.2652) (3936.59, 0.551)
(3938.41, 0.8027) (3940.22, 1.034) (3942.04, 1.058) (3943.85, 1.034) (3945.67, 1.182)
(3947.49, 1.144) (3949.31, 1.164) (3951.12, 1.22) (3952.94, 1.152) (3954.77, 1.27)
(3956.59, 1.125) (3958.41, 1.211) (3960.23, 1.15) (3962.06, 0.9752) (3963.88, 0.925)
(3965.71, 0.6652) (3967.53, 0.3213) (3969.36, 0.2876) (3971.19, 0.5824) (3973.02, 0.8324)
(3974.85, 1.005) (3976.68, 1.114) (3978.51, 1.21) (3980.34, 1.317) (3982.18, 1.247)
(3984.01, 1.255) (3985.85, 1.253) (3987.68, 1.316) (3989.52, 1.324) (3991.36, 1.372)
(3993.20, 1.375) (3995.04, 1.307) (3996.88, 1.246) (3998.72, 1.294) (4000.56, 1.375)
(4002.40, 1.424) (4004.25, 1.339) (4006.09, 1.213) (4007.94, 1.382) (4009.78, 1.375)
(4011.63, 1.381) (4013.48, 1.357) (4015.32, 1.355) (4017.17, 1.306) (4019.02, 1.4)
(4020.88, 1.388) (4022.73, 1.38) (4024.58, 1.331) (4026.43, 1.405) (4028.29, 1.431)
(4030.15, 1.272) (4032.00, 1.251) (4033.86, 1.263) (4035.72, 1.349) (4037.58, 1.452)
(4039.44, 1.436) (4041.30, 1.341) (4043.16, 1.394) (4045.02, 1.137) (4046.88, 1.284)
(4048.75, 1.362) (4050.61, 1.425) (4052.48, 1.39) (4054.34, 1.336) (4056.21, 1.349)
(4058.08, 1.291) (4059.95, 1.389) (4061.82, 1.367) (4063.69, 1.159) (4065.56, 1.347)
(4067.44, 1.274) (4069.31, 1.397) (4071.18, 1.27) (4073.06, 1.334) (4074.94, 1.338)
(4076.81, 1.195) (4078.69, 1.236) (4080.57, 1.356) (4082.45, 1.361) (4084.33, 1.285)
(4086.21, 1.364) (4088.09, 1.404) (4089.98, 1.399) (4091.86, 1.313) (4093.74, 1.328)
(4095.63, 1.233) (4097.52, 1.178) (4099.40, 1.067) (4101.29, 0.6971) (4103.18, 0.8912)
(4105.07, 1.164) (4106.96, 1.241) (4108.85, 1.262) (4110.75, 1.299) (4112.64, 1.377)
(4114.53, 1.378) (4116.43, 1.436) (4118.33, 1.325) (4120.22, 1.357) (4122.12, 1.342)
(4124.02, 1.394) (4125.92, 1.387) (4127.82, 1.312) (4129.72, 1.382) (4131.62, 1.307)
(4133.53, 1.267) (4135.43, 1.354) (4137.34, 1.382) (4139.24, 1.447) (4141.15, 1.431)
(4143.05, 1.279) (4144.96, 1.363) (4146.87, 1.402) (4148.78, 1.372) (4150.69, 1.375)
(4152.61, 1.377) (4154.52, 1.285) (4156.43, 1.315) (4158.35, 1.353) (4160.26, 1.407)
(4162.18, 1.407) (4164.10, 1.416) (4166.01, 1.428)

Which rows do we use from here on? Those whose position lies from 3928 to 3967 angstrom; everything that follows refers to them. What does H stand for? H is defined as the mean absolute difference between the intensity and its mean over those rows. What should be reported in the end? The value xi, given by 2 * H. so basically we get 0.527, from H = 0.264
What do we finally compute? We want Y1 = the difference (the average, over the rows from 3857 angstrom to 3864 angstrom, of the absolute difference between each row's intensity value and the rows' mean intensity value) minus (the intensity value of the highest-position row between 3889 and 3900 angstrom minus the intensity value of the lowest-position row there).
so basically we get -0.35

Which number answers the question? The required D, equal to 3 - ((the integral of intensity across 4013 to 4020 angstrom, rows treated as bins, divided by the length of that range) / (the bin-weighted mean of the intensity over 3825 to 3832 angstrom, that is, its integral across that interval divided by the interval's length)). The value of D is 1.5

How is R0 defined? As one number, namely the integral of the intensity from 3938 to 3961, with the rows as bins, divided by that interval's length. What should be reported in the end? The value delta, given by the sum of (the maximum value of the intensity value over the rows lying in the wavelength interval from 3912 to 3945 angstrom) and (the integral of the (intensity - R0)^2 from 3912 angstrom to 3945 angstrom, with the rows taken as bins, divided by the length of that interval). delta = 1.39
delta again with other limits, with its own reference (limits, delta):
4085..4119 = 1.48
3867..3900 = 1.31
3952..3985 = 1.43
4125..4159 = 1.50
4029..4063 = 1.50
